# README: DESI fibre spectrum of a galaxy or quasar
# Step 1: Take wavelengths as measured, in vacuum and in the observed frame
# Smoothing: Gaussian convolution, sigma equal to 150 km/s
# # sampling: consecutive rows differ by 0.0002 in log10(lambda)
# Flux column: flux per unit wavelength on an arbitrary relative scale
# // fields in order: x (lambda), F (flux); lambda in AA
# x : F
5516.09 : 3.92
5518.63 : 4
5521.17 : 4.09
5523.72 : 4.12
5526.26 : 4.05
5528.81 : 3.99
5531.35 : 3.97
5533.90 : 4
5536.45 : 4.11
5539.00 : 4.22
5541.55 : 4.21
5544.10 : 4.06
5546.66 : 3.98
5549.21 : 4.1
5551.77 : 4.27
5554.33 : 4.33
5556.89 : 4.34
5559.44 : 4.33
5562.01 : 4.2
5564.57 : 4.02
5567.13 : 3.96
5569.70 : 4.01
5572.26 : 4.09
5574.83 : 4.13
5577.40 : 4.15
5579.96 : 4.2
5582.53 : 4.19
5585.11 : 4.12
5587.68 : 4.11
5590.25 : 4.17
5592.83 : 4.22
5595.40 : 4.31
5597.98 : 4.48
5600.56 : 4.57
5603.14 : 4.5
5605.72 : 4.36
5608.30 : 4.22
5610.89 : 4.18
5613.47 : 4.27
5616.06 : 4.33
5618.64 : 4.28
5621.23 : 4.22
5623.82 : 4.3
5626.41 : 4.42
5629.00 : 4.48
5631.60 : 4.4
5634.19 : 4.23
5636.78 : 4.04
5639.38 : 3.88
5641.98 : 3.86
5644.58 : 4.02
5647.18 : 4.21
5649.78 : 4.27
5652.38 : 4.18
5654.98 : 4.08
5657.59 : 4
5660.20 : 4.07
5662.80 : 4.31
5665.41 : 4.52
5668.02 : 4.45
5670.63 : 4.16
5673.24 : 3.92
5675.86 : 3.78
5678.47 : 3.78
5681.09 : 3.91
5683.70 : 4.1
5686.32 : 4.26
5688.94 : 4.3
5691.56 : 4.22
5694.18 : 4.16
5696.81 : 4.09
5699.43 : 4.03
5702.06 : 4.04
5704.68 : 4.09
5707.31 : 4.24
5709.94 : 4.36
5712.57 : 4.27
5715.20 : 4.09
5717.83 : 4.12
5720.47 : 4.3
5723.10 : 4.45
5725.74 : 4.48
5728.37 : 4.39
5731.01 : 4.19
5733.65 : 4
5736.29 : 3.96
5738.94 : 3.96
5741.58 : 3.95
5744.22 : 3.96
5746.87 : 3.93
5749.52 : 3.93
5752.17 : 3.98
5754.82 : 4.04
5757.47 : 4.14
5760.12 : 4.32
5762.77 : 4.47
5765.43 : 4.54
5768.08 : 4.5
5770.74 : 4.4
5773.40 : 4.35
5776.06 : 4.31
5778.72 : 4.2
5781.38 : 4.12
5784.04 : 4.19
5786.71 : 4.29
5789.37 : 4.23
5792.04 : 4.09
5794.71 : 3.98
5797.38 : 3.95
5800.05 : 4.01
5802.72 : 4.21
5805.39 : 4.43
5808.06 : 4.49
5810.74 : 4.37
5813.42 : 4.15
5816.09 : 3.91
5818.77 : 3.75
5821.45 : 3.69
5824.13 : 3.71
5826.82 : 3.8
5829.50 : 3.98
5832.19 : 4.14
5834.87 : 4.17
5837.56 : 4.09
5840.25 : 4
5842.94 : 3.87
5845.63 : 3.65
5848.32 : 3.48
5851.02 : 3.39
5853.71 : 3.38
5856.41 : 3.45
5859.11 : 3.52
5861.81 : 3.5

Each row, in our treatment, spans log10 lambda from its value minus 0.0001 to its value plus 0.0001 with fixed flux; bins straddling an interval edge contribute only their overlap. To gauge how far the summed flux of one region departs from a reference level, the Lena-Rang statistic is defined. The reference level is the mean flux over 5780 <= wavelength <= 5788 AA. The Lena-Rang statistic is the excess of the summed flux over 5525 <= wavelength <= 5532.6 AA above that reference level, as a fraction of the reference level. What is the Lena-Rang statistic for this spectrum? 1.9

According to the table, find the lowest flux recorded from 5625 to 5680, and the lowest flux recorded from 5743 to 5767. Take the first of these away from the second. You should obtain 0.15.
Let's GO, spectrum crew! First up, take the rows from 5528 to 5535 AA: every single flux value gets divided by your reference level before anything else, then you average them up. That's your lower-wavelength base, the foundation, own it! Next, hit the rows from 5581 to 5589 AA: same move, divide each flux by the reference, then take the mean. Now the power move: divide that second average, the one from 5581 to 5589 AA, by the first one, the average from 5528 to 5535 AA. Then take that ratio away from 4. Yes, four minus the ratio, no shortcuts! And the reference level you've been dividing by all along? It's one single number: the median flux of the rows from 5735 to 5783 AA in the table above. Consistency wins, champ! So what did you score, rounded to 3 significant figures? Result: 2.96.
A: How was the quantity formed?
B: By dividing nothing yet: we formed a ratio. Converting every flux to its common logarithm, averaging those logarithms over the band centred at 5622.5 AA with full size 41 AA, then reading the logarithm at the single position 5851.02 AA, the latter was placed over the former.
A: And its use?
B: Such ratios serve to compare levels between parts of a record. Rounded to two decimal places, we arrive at 0.84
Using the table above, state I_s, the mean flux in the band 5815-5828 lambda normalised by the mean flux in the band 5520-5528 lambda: 0.92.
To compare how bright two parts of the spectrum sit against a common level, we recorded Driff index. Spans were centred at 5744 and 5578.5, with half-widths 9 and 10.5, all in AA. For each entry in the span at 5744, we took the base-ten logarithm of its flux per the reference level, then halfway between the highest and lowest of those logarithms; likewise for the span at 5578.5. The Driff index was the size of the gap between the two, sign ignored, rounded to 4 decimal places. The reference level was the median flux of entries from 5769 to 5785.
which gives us 0.0161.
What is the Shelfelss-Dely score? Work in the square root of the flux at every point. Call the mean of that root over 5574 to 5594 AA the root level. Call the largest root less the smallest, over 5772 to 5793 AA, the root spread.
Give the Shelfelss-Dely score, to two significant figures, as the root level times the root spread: 0.13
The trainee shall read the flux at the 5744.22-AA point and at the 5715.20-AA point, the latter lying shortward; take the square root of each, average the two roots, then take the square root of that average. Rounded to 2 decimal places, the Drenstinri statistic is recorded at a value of 1.42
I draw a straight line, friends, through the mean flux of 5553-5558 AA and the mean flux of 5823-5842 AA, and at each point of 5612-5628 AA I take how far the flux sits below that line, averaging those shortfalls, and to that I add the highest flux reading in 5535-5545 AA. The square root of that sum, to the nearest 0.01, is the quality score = 2.04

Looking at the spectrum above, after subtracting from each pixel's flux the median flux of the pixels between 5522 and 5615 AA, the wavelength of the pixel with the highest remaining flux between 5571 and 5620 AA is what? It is 5600.56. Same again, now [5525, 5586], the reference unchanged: 5556.89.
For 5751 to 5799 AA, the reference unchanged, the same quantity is 5765.43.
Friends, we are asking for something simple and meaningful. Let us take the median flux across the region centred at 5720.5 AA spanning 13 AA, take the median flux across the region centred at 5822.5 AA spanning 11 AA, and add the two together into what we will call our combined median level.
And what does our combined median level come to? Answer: 8.03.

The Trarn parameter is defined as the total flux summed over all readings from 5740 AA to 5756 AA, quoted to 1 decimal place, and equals 23.8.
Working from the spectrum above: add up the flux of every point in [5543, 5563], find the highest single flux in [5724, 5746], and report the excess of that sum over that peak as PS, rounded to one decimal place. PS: 29.1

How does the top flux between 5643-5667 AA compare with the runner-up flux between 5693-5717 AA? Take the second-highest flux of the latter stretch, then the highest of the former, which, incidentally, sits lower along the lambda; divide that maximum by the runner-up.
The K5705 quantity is 1.059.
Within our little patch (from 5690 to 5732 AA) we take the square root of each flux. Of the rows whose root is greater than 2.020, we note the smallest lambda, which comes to 5691.56 AA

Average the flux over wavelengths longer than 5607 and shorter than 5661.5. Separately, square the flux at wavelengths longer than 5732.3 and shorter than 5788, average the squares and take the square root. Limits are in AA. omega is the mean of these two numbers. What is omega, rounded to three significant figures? 4.18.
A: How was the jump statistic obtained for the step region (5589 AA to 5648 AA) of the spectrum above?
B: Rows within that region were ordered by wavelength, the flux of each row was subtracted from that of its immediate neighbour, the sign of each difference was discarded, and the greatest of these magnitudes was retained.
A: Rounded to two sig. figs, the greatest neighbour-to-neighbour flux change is 0.19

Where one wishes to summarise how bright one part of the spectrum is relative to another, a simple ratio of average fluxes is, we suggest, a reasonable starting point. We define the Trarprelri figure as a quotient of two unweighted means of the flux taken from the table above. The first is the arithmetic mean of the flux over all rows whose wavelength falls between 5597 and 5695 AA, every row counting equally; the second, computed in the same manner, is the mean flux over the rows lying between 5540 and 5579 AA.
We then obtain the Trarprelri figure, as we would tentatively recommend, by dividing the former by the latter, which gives 1.01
